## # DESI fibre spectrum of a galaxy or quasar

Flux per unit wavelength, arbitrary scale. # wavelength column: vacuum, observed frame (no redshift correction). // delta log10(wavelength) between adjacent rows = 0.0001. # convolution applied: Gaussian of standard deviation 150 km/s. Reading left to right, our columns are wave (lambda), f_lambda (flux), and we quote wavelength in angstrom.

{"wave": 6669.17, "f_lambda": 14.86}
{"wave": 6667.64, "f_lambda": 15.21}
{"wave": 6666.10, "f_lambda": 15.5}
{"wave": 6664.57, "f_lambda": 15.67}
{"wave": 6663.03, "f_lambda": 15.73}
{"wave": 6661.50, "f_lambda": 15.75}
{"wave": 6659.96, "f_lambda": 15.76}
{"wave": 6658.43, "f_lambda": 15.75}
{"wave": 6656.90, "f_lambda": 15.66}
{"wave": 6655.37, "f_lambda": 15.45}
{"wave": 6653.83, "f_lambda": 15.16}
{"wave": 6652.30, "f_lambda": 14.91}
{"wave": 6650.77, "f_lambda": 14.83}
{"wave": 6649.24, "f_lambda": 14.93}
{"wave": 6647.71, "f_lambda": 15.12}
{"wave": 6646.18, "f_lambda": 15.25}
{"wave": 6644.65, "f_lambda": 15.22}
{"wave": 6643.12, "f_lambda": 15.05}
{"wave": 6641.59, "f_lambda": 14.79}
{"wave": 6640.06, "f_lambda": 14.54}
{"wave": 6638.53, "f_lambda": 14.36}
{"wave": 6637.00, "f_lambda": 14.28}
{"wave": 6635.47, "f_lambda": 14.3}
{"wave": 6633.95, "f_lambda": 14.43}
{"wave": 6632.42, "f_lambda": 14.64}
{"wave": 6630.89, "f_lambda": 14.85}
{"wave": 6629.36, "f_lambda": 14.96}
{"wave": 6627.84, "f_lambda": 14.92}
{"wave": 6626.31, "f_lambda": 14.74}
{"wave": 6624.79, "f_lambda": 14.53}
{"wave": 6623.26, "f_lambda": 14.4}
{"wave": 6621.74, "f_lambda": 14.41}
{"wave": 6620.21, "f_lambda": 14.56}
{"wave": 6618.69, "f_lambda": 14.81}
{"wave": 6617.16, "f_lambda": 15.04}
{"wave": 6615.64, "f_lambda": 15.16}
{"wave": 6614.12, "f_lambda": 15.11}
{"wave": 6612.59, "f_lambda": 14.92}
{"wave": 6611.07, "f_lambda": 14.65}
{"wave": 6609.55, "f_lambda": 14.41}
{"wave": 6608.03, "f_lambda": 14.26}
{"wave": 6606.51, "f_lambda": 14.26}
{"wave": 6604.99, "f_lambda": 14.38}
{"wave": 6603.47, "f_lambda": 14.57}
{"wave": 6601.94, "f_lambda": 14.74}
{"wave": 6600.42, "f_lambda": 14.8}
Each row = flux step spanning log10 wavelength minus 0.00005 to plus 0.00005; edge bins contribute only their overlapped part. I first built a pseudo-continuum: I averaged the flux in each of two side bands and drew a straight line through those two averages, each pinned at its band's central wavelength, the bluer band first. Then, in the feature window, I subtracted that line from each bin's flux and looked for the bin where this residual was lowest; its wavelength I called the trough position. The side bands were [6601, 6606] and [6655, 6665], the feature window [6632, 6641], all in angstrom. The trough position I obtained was 6637.00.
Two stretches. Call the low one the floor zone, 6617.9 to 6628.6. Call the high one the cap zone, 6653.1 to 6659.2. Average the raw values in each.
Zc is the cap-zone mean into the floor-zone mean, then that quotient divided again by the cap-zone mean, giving 0.0608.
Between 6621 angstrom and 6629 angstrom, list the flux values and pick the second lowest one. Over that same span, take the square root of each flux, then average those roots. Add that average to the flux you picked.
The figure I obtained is 18.2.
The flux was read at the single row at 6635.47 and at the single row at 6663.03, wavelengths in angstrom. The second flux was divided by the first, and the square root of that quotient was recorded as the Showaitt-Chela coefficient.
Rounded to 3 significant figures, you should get 1.05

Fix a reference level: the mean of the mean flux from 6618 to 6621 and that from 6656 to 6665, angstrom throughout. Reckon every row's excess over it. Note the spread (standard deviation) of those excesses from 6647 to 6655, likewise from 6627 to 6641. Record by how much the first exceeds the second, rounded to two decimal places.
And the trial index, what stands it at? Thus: -0.13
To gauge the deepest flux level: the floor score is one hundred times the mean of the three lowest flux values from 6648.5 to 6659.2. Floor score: 1489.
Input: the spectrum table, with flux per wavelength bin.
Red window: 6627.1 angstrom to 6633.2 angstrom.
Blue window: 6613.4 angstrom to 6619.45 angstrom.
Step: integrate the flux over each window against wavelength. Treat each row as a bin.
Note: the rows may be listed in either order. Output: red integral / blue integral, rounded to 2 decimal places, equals 0.99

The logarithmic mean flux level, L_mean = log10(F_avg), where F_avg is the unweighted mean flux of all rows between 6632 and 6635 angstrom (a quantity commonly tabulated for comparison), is 1.16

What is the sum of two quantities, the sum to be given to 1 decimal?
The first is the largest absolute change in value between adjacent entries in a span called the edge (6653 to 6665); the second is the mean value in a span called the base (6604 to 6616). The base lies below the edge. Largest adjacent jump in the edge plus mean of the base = 14.9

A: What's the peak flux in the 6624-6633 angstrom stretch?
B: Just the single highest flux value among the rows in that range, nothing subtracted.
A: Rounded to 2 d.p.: 14.96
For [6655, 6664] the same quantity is 15.76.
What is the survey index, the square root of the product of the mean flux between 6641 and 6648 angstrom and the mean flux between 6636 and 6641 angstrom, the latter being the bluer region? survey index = 14.7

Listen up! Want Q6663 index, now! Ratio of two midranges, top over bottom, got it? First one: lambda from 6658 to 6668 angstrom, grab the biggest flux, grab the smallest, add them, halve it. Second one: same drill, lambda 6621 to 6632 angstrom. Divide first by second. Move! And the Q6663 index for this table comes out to 1.05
